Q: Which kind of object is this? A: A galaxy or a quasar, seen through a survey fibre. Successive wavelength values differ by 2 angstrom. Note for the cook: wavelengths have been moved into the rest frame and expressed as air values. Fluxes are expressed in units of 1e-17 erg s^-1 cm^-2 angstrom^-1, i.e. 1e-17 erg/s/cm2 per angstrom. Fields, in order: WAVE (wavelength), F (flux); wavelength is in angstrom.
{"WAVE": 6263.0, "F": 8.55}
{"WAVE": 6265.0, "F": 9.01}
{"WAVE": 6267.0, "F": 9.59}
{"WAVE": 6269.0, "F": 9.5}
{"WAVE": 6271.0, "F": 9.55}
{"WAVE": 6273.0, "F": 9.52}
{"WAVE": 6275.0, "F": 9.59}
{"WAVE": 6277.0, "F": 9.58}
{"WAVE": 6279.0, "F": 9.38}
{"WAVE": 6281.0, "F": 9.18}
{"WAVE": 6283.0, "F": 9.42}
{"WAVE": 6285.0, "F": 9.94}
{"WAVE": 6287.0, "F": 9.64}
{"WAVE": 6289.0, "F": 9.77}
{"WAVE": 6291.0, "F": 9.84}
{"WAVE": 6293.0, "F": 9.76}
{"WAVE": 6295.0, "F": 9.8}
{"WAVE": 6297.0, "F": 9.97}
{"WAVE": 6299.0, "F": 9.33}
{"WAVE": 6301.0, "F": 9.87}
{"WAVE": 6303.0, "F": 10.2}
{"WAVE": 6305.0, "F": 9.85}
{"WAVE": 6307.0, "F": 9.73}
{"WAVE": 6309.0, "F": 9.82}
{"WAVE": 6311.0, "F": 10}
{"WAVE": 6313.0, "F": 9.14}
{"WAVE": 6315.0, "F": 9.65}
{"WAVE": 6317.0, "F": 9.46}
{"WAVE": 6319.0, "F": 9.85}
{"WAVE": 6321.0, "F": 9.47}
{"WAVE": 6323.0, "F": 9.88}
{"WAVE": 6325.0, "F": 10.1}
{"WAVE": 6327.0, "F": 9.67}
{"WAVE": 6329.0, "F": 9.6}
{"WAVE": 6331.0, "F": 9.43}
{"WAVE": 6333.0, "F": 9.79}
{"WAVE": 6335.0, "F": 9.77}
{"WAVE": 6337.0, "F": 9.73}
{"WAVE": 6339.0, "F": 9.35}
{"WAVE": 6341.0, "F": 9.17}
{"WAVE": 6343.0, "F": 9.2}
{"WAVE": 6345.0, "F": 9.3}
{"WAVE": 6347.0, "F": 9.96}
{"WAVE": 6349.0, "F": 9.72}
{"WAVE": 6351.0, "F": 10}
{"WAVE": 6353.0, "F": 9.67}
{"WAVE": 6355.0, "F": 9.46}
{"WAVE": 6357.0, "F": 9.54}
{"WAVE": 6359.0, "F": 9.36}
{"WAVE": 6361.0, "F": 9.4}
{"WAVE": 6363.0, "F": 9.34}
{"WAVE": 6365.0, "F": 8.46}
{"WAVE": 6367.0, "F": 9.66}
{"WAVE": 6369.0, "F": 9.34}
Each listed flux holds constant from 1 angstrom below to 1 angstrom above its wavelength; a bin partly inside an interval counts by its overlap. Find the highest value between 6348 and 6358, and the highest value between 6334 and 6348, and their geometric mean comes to 10.0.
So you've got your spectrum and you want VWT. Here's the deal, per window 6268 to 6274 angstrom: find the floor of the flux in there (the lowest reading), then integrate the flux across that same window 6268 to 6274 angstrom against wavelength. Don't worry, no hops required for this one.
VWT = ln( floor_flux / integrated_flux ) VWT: -1.79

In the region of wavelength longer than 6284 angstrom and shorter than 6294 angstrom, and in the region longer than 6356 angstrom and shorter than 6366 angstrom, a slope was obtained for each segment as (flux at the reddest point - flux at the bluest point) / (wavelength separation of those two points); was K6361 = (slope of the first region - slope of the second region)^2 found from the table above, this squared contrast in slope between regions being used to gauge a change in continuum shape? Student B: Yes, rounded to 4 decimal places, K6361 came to 0.0127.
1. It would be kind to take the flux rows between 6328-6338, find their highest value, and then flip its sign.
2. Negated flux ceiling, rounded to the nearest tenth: -9.8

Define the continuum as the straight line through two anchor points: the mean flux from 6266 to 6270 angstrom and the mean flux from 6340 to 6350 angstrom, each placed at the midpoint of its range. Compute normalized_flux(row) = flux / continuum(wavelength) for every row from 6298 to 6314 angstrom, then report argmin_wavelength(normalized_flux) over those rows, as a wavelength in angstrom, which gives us 6313.0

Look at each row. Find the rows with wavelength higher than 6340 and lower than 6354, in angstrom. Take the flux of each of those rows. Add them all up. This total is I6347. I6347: 67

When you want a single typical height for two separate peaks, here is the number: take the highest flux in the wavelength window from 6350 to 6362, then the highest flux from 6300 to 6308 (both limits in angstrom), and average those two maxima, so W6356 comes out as 10.1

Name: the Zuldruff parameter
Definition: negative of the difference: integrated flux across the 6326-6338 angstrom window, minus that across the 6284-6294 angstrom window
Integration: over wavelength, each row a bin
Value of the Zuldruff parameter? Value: -18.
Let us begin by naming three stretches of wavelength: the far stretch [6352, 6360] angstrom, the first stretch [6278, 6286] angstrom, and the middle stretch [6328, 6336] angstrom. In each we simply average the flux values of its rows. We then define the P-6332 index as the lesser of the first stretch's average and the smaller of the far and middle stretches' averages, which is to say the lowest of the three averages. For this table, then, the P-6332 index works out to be 9.48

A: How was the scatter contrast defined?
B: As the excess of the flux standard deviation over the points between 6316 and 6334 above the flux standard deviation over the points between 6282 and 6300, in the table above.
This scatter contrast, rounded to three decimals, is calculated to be 0.009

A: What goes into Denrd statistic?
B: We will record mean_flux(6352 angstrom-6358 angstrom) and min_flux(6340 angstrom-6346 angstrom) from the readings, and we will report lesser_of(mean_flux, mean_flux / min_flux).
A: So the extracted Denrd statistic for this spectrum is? 1.04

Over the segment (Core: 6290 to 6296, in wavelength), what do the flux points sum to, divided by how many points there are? 9.8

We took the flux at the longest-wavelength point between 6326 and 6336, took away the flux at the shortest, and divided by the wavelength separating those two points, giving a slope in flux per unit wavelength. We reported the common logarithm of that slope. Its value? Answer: -1.9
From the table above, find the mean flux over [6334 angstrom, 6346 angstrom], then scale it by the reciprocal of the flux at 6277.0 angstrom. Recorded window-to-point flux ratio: 0.98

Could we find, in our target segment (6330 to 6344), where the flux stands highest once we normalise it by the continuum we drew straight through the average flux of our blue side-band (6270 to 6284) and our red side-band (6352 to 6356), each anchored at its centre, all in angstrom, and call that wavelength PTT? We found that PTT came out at 6333.0 angstrom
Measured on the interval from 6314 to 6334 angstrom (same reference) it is 6325.0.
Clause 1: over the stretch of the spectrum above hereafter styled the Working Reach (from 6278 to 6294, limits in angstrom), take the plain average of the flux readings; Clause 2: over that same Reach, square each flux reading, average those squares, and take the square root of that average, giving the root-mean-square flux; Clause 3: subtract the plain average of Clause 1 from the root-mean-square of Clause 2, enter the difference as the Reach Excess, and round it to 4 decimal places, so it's 0.0031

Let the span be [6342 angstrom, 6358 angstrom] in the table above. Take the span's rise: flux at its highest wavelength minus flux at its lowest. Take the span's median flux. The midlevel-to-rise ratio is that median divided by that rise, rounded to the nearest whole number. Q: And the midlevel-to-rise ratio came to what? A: 28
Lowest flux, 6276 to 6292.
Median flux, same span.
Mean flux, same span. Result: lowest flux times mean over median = 9.2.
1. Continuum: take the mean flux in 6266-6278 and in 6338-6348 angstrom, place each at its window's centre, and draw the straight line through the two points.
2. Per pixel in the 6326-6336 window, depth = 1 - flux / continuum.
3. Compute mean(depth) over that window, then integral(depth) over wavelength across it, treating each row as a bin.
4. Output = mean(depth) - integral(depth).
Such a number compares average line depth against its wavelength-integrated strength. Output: 0.22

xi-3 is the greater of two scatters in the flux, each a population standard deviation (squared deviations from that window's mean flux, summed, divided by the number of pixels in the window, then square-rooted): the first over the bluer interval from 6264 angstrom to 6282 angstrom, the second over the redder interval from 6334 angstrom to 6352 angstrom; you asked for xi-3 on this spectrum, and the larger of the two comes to 0.31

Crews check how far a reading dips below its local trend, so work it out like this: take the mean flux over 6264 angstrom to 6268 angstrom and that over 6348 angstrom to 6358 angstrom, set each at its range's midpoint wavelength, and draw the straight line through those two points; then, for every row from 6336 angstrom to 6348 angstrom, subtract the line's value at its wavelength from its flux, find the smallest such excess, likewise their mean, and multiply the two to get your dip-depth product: 0.081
